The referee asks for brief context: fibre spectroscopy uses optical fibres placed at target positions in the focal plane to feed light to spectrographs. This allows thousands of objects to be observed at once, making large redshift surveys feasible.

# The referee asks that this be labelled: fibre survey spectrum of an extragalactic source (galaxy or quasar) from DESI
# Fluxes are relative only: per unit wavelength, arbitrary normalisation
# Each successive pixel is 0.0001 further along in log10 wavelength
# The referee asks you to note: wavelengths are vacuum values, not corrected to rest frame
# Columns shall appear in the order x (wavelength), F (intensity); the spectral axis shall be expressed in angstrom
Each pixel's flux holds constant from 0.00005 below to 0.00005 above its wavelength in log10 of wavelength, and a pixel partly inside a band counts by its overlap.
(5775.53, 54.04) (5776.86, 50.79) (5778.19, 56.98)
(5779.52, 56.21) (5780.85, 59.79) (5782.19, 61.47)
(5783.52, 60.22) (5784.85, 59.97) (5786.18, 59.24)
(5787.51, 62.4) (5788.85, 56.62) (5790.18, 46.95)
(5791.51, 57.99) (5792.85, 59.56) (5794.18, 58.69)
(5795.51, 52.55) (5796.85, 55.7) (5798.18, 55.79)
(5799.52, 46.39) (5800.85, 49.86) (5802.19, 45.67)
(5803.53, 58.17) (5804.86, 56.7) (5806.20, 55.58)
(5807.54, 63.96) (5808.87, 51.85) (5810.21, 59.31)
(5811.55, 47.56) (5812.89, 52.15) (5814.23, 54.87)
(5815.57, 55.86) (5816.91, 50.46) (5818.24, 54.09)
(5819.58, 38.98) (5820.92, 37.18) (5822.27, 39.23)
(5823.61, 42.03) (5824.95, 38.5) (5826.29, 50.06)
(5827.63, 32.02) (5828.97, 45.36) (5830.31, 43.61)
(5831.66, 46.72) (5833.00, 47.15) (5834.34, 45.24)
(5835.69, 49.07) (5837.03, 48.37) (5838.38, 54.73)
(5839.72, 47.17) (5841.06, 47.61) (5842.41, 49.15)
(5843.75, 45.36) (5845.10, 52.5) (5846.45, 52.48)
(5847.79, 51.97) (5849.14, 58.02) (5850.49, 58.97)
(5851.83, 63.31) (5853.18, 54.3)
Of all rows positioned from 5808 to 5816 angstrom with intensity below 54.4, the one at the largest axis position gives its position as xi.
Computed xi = 5812.89 angstrom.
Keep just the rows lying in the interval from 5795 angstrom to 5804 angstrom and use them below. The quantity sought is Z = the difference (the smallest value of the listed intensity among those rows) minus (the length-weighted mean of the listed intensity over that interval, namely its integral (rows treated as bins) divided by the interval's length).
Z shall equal -6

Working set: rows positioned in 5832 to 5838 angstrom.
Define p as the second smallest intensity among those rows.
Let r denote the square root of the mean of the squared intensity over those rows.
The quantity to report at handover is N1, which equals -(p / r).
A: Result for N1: -0.99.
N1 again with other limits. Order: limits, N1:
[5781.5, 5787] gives -1.00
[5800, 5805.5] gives -0.94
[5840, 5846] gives -0.98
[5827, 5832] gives -1.03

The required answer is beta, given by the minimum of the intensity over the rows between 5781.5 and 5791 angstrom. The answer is 46.95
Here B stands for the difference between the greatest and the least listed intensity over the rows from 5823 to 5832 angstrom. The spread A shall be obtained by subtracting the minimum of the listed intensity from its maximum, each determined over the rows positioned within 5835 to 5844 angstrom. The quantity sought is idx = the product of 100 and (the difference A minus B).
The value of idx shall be -867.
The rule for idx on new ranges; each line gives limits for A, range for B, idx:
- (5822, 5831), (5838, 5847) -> 867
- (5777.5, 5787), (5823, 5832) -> -1278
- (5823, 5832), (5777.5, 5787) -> 1278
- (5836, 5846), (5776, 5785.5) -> -131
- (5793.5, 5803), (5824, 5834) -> -502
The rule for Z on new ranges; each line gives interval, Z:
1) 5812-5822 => -11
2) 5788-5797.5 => -9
